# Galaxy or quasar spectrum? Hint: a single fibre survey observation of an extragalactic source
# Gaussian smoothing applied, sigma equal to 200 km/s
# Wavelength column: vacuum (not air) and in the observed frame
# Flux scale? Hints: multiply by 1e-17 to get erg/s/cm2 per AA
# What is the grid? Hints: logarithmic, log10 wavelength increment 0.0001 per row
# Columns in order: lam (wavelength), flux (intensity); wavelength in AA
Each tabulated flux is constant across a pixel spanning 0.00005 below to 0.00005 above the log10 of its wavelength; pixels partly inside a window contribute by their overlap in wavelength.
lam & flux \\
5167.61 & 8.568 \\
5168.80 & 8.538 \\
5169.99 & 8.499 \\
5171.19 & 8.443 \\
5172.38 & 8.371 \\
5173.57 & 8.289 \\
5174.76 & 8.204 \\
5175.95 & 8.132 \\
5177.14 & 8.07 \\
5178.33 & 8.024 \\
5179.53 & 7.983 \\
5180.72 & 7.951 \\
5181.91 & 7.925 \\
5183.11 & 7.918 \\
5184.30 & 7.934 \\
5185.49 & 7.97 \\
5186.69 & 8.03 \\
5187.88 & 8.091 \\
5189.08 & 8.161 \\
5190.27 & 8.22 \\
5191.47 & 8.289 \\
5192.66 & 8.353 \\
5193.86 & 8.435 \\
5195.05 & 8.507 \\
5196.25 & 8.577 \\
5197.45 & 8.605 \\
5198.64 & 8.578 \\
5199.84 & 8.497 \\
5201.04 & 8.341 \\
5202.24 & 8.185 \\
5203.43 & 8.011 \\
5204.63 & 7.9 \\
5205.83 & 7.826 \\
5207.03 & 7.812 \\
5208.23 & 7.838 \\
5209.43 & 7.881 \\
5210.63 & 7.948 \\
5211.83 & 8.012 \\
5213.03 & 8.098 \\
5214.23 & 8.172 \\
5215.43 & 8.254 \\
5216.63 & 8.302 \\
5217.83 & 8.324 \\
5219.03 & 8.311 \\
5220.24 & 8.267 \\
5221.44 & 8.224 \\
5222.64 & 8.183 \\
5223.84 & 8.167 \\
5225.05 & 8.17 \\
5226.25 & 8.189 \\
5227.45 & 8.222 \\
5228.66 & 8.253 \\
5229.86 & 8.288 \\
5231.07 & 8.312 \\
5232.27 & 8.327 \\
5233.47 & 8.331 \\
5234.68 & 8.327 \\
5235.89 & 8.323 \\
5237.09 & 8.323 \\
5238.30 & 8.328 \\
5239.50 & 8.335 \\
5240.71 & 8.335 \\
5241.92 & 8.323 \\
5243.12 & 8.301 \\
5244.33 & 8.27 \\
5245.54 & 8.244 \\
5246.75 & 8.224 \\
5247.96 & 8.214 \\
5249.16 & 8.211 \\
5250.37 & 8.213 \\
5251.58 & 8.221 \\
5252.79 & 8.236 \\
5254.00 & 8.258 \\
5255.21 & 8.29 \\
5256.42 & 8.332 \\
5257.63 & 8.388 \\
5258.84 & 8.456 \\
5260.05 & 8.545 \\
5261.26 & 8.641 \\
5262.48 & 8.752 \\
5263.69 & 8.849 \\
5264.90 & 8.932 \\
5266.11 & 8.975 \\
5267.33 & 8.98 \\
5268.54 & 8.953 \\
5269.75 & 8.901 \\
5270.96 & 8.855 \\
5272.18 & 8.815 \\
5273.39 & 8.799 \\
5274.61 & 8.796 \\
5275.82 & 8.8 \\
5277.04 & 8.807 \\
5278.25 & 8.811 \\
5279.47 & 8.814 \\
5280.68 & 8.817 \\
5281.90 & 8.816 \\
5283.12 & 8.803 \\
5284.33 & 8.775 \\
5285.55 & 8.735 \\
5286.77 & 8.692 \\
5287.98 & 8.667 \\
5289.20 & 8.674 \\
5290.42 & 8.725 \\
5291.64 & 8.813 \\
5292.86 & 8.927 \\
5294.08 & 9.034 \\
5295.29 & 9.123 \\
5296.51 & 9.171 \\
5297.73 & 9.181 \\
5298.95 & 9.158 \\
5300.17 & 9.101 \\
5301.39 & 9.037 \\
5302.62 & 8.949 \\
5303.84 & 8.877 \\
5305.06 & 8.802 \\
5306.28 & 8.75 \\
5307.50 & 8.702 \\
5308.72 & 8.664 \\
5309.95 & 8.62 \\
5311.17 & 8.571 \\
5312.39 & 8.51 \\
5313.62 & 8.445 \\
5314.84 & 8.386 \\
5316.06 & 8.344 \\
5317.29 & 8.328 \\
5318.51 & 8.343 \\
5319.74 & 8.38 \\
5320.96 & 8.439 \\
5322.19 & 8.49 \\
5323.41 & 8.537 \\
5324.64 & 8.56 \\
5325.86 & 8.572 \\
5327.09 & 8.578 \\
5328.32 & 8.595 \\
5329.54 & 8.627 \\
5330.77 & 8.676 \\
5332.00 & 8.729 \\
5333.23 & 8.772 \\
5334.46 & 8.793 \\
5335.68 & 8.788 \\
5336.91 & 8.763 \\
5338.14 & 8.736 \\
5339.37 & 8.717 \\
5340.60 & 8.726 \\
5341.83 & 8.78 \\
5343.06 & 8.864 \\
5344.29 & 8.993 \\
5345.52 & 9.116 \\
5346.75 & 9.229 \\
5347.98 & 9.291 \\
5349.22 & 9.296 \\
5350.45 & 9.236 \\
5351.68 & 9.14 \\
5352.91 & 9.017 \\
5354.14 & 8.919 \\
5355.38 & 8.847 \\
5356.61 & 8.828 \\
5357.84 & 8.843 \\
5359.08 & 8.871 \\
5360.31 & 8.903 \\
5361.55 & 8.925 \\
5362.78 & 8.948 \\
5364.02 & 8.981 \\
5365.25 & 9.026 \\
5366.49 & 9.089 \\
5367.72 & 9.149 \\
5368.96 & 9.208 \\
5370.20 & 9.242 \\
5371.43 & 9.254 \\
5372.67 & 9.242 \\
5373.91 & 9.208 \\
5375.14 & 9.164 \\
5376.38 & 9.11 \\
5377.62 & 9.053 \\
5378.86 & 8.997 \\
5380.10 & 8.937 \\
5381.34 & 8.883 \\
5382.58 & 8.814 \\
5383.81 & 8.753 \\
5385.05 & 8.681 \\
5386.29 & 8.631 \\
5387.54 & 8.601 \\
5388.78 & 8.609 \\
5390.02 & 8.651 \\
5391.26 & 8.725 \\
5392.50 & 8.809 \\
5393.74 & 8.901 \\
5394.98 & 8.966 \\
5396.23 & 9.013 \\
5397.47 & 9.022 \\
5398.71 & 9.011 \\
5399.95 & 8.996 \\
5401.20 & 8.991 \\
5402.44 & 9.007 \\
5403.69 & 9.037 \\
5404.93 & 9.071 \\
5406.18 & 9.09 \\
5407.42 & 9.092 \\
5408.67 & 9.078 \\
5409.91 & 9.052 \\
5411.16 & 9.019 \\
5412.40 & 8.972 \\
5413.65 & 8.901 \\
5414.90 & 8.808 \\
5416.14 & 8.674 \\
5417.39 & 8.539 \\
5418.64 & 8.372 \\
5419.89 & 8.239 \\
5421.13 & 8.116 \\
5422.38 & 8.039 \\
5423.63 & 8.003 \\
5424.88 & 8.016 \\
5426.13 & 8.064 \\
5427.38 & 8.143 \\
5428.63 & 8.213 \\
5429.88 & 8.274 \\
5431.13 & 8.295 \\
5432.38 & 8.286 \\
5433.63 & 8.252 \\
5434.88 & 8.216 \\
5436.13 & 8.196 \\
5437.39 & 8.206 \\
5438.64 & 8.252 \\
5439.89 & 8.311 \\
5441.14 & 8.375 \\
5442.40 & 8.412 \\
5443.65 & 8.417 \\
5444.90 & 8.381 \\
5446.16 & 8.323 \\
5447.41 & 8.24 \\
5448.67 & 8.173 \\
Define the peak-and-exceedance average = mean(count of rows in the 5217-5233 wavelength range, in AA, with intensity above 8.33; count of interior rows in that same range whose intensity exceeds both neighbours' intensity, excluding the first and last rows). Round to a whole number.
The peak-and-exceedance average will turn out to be 0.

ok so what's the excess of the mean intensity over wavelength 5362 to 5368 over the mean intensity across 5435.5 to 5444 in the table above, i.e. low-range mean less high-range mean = 0.7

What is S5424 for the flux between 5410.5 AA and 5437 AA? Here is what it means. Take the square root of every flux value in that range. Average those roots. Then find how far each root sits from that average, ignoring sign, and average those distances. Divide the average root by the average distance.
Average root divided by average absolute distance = 65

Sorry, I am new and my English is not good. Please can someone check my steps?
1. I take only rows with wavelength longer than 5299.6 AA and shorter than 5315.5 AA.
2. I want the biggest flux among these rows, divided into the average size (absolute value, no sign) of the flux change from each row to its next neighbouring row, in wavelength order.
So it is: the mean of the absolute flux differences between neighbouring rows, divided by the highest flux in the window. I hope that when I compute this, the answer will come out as 0.0065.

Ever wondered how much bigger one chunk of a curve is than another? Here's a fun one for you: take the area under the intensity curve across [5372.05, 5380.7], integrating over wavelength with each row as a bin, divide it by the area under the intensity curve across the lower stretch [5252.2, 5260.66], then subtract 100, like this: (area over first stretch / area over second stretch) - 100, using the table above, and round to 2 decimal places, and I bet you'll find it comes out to -98.89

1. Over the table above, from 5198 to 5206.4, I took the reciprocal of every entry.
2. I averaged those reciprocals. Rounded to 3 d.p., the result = 0.122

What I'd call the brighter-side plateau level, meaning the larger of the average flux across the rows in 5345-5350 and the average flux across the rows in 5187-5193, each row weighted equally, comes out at 9.23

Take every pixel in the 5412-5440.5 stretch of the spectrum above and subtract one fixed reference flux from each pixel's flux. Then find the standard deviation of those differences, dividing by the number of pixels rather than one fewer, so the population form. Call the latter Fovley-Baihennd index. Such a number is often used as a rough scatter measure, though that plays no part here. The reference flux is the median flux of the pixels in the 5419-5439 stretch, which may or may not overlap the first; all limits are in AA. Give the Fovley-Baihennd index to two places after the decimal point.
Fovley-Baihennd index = 0.27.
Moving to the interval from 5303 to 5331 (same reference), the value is 0.15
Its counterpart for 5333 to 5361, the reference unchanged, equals 0.19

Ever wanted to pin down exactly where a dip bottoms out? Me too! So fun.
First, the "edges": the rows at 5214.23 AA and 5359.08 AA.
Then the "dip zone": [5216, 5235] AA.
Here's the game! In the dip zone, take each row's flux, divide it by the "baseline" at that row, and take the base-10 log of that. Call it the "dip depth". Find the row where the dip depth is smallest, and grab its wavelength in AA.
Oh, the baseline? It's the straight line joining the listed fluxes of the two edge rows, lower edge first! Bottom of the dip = 5225.05 AA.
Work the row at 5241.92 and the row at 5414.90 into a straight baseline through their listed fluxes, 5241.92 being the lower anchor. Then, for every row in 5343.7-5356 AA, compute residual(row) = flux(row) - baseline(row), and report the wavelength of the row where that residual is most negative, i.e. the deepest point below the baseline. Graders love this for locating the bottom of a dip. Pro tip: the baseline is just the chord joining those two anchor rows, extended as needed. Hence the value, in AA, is 5355.38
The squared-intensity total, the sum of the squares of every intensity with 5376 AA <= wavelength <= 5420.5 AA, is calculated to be 2830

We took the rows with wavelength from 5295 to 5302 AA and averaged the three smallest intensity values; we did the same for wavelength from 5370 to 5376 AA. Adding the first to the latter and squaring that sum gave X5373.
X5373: 335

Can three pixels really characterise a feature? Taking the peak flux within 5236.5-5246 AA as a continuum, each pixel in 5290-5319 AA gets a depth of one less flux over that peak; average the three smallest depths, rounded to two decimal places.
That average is -0.10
